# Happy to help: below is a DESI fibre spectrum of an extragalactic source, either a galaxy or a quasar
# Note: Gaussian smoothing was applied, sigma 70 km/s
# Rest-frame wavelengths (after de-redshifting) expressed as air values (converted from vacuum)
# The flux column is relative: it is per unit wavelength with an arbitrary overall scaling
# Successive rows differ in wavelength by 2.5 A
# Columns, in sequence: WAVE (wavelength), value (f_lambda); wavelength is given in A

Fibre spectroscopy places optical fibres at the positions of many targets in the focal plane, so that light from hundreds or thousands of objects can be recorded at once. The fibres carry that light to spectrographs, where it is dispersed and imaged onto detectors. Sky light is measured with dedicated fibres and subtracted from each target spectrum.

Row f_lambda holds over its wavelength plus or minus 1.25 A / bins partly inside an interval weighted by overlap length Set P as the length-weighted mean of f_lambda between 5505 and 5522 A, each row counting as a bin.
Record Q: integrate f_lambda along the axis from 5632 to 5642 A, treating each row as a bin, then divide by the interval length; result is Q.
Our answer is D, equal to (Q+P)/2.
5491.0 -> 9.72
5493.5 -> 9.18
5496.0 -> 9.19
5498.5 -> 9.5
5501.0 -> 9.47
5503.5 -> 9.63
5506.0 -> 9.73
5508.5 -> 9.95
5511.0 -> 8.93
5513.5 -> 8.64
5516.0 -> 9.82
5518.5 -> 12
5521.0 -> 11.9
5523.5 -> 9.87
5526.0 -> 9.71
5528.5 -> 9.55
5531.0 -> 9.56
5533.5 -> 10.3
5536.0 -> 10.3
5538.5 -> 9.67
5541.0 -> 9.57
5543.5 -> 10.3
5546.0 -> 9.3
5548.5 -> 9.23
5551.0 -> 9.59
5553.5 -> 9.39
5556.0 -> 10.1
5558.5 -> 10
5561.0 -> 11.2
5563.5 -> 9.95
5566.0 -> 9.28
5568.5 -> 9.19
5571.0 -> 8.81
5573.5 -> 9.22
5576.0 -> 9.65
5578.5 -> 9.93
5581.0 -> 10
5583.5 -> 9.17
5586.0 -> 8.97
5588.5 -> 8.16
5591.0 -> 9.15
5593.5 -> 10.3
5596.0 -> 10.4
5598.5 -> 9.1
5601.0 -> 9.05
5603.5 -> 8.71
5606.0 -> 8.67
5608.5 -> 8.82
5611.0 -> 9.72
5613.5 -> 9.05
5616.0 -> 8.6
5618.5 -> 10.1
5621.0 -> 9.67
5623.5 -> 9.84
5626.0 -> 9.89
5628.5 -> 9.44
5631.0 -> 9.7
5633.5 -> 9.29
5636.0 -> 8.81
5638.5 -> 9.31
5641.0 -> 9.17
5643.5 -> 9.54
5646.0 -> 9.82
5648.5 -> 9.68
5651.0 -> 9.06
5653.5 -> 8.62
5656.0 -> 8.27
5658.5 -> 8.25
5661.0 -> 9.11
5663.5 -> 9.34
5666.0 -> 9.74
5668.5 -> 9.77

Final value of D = 9.6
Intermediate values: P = 10.1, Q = 9.16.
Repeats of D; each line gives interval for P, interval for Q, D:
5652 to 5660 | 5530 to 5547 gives 9.1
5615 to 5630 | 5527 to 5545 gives 9.7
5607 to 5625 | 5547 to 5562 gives 9.6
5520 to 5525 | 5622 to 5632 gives 10.2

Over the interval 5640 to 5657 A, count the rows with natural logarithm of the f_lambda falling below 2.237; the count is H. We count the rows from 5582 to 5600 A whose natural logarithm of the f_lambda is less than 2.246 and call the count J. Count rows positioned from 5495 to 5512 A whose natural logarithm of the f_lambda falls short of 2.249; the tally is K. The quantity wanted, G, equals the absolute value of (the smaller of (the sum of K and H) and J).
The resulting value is 5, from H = 4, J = 5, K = 3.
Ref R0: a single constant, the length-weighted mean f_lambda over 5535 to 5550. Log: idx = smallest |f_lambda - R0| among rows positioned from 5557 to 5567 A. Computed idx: 0.23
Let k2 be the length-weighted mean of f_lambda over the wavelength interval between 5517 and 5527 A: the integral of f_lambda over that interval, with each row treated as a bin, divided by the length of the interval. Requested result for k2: 10.9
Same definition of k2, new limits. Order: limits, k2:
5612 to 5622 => 9.4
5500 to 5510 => 9.7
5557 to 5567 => 10.1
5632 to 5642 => 9.2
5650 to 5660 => 8.6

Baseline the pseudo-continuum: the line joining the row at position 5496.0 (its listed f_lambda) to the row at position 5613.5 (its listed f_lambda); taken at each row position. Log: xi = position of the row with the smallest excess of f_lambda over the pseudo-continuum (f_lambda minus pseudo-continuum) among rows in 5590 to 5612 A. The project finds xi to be 5606.0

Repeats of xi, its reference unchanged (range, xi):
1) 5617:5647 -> 5636.0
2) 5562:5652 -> 5588.5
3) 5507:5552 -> 5513.5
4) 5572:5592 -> 5588.5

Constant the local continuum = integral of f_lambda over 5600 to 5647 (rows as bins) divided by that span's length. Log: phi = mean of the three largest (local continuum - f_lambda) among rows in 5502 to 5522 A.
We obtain 0.26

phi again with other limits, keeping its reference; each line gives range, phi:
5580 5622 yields 0.85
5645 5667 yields 0.95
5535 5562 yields 0.02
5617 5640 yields 0.19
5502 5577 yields 0.53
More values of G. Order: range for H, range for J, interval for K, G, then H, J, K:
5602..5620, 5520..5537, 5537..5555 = 0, 5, 0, 3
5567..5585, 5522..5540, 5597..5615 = 0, 4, 0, 6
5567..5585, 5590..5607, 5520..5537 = 4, 4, 5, 0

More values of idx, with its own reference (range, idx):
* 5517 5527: 0.01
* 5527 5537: 0.16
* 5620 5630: 0.05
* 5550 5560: 0.13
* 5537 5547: 0.05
